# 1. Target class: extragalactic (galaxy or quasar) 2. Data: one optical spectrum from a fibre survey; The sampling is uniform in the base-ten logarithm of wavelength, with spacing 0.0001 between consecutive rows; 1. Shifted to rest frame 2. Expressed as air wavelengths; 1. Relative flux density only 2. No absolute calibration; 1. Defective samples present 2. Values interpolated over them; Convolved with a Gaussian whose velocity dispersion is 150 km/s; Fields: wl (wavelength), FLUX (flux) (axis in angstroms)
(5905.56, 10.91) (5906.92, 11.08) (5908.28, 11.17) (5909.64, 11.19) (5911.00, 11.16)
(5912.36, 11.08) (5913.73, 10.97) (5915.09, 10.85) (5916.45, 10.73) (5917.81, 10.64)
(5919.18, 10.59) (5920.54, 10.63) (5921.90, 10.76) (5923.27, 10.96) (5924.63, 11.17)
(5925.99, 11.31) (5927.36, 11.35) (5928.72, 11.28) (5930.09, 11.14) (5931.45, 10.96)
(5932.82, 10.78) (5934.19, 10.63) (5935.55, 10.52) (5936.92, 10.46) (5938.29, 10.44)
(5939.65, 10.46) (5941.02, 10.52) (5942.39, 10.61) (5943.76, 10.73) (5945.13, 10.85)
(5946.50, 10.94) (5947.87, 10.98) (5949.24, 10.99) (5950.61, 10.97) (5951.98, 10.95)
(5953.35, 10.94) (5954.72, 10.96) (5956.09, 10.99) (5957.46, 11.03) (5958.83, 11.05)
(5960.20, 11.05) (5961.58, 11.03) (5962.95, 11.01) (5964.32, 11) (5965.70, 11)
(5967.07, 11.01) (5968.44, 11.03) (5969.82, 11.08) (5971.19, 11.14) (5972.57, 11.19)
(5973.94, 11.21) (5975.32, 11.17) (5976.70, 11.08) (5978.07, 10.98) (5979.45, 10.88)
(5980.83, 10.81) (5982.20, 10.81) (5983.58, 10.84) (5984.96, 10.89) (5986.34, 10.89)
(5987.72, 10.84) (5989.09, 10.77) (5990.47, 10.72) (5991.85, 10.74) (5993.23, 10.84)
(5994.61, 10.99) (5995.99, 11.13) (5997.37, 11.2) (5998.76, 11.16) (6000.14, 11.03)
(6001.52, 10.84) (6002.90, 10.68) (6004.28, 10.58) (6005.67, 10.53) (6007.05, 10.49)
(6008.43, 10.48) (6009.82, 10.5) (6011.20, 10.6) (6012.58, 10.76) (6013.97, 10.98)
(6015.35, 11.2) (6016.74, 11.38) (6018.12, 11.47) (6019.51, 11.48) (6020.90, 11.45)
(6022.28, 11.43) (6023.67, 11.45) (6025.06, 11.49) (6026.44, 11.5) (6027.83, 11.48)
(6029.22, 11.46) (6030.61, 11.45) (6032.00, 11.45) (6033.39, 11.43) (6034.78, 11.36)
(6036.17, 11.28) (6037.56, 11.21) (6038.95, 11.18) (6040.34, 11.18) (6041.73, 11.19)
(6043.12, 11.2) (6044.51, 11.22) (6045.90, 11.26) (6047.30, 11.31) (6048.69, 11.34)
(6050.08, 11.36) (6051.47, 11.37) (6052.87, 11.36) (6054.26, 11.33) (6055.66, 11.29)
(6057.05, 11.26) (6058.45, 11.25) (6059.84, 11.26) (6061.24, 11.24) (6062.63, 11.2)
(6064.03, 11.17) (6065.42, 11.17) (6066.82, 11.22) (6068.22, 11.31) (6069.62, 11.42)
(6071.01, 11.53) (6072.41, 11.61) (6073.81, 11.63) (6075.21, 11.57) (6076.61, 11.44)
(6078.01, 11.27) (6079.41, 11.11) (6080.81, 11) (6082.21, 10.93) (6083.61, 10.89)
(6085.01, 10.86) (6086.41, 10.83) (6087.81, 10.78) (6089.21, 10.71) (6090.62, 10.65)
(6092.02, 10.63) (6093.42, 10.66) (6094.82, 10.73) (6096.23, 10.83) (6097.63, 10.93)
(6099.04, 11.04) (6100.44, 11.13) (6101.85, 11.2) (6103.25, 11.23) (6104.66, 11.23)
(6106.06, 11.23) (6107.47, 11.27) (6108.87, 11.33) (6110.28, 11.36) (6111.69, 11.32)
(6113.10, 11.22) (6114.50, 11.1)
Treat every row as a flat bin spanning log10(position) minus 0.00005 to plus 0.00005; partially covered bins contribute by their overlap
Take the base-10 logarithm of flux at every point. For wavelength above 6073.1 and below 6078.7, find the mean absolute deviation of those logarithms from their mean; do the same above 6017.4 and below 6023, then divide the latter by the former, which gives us 0.1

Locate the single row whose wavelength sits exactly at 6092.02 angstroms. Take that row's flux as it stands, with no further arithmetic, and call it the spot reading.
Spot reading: 10.63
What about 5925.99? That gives 11.31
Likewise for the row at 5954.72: 10.96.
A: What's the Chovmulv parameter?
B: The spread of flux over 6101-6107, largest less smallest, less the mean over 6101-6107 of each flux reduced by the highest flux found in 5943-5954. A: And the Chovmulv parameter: -0.20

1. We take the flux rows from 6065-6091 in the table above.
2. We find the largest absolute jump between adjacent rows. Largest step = 0.17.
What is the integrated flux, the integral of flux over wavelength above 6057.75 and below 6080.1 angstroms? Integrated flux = 253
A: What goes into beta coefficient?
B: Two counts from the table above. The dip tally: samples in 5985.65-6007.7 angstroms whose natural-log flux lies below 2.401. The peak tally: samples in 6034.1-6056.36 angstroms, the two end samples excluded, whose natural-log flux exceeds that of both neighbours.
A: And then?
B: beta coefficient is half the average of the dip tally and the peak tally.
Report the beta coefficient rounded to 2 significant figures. 3.5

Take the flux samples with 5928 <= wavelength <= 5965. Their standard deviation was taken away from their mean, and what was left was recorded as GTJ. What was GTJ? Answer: 10.6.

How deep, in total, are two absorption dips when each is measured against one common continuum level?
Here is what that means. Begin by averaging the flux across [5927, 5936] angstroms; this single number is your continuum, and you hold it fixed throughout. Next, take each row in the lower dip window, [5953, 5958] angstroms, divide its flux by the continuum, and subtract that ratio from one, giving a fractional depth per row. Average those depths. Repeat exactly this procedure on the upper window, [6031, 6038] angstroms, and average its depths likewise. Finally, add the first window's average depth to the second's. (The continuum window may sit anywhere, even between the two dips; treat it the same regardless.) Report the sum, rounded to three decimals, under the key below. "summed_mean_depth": -0.039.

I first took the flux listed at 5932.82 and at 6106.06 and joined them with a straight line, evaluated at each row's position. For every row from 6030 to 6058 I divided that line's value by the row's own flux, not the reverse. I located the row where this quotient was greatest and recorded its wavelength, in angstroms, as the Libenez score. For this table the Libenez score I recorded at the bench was 6040.34 angstroms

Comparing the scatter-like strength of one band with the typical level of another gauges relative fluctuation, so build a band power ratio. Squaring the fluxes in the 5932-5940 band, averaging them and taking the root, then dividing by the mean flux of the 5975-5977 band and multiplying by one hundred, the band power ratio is 95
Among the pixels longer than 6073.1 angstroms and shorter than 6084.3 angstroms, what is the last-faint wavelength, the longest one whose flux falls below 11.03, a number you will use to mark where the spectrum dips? 6083.61 angstroms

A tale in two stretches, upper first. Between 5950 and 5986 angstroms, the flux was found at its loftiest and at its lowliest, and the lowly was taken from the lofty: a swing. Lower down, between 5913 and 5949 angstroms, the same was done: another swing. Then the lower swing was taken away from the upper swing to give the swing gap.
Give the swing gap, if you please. -0.5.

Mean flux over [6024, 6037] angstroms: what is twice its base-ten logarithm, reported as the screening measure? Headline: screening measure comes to 2.12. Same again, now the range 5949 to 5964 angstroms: 2.08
